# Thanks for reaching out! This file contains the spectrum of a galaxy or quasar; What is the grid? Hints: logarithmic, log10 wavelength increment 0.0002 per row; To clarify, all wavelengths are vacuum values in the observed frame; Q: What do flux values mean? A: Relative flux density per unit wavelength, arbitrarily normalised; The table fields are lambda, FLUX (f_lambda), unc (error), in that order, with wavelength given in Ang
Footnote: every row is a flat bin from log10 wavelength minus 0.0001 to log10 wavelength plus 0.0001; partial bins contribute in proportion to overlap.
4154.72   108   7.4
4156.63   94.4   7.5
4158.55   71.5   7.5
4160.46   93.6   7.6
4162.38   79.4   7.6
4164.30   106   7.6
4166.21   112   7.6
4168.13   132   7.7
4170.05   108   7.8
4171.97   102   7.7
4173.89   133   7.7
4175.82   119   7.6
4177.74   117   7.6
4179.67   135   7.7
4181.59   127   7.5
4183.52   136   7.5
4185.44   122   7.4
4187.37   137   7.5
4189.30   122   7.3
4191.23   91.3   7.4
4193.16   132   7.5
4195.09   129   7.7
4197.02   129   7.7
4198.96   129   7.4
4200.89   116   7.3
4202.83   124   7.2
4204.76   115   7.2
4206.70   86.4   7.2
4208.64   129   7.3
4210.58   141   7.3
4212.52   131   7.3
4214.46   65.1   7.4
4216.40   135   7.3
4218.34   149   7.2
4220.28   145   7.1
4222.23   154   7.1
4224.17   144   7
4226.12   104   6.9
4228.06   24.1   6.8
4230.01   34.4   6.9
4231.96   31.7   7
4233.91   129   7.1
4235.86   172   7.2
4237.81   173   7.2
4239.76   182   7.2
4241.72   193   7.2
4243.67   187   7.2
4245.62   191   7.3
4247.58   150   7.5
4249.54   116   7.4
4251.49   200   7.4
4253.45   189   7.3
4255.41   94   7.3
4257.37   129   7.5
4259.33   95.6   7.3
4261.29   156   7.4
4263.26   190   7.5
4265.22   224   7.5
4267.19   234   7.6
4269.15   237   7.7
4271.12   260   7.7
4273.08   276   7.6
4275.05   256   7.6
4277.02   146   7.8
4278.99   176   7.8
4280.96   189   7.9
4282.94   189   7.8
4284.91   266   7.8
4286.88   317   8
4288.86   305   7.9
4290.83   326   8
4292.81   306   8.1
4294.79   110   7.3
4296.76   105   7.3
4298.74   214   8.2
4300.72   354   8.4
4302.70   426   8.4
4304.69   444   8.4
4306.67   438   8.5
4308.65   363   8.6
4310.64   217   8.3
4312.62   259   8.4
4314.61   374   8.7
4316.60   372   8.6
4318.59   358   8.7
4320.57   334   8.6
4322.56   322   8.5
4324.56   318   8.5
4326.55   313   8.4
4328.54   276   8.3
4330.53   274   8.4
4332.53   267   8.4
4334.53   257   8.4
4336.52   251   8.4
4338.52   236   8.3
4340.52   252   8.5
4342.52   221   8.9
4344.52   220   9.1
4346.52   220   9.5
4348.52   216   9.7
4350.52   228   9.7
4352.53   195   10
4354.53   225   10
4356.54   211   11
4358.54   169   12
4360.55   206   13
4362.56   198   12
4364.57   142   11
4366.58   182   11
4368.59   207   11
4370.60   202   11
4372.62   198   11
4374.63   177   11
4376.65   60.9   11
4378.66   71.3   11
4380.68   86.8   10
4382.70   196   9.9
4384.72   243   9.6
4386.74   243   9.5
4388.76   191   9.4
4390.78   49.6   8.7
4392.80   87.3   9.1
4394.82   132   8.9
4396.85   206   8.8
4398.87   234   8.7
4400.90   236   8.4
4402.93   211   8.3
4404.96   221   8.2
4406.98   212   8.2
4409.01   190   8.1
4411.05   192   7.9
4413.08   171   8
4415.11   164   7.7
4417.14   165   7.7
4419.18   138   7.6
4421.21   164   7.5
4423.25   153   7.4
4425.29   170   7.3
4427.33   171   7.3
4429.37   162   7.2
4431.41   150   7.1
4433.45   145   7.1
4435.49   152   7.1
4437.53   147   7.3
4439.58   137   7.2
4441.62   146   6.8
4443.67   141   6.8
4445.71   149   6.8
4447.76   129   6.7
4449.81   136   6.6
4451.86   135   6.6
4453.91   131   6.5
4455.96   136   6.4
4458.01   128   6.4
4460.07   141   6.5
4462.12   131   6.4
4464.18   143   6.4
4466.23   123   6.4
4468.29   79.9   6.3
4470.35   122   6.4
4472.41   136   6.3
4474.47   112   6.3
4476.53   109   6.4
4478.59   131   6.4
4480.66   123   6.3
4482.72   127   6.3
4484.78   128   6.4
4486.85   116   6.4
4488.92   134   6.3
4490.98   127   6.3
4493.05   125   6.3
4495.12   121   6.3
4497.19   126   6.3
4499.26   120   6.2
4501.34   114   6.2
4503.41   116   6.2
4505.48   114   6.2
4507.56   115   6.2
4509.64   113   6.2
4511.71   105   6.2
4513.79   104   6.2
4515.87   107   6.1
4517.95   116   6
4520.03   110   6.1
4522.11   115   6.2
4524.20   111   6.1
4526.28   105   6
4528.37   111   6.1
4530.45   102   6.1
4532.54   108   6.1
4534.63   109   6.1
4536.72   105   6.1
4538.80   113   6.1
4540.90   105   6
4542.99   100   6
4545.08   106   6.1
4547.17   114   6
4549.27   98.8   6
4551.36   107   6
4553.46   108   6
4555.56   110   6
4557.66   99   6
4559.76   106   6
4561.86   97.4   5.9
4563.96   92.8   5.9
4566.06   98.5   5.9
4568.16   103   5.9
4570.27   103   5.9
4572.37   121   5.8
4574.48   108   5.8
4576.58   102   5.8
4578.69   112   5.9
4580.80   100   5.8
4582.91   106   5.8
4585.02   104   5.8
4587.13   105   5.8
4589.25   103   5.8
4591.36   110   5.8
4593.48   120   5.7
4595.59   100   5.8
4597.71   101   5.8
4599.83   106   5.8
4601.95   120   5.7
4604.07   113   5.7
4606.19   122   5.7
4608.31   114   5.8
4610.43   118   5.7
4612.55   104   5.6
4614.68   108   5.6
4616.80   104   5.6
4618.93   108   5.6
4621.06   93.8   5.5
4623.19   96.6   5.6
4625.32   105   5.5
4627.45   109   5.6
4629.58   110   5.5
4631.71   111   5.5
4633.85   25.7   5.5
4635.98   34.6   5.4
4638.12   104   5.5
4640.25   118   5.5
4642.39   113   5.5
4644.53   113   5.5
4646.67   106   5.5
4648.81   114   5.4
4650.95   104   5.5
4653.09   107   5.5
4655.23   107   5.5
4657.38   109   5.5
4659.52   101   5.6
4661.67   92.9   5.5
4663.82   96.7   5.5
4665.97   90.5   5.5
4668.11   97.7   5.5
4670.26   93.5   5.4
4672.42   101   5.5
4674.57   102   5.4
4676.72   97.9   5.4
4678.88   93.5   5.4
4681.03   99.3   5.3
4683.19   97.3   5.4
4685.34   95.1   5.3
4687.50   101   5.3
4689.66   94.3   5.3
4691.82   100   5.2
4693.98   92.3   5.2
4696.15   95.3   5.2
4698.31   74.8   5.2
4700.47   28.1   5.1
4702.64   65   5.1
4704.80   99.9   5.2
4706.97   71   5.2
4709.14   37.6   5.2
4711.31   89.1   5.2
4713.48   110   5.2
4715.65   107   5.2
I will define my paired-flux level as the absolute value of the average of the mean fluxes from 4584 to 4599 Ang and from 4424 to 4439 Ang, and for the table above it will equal 131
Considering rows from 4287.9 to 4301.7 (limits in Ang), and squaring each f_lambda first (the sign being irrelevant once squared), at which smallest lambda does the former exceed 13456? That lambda 4288.86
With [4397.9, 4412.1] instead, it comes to 4398.87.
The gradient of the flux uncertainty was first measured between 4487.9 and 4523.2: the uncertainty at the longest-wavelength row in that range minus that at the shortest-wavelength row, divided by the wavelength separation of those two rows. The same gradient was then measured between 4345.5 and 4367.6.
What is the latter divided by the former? -25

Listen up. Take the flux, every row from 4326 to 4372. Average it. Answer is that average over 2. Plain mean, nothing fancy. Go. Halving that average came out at 112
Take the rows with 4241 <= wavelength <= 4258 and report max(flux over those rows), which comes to 200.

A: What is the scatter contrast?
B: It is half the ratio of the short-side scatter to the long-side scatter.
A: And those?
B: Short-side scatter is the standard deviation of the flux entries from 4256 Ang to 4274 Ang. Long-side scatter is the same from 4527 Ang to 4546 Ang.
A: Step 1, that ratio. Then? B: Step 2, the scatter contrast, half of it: 7.4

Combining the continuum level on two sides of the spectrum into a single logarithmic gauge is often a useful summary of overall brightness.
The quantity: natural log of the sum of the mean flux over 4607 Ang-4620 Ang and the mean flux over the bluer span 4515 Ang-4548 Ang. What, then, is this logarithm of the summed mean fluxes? 5.4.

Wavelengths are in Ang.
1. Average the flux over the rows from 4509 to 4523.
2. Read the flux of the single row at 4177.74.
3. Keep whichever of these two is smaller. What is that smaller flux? 110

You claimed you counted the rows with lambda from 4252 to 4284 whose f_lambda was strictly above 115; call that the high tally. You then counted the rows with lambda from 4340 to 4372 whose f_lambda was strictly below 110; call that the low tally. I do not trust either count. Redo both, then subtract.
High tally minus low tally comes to 14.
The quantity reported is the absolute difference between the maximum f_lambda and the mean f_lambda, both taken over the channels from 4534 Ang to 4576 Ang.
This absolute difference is 16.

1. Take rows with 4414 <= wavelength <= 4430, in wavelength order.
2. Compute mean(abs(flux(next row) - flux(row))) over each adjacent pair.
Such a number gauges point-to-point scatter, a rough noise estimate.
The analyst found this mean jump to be 13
